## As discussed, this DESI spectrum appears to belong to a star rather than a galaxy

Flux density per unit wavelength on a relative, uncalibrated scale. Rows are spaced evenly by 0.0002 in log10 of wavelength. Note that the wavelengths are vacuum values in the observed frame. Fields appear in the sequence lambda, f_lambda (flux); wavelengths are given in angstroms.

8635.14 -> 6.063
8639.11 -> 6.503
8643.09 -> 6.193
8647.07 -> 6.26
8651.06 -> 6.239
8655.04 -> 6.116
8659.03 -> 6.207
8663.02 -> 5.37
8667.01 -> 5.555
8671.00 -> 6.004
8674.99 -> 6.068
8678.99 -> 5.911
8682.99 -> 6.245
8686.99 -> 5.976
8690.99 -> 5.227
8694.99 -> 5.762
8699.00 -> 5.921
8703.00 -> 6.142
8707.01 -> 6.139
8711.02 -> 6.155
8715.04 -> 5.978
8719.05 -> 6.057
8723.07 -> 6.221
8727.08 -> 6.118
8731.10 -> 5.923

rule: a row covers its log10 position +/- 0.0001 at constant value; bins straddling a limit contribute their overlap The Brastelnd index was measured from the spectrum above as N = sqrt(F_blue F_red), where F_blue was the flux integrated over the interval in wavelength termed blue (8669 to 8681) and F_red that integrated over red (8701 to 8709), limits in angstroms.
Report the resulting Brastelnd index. 59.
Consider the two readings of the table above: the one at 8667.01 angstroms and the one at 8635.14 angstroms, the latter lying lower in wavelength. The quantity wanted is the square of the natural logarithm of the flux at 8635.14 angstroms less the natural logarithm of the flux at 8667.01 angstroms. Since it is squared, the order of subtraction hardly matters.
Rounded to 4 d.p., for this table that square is 0.0077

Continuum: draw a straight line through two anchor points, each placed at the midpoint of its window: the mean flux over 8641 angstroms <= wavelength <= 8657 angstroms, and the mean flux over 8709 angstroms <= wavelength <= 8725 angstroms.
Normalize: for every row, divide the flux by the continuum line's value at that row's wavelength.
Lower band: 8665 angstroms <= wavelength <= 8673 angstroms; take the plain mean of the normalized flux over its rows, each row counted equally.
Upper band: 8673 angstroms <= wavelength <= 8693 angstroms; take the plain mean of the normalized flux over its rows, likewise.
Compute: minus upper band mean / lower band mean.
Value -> -1.02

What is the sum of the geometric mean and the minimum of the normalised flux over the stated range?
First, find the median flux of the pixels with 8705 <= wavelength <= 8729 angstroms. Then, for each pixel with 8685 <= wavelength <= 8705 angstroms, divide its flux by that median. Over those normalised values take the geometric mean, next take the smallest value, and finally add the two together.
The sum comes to 1.799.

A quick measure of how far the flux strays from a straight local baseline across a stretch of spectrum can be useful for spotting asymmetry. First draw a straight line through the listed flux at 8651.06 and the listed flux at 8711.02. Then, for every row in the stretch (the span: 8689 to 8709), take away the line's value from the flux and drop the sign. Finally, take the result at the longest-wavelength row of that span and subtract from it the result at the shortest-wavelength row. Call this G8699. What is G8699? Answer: -0.93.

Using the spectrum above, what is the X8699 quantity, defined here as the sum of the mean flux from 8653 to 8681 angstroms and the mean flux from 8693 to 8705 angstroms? 11.8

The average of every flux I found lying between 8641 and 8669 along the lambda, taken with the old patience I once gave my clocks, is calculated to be 5.99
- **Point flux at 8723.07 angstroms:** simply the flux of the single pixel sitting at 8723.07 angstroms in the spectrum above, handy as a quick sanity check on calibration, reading 6.221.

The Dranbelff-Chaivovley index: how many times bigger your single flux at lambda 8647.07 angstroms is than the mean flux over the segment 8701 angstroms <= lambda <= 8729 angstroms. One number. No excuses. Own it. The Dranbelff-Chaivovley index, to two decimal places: 1.02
